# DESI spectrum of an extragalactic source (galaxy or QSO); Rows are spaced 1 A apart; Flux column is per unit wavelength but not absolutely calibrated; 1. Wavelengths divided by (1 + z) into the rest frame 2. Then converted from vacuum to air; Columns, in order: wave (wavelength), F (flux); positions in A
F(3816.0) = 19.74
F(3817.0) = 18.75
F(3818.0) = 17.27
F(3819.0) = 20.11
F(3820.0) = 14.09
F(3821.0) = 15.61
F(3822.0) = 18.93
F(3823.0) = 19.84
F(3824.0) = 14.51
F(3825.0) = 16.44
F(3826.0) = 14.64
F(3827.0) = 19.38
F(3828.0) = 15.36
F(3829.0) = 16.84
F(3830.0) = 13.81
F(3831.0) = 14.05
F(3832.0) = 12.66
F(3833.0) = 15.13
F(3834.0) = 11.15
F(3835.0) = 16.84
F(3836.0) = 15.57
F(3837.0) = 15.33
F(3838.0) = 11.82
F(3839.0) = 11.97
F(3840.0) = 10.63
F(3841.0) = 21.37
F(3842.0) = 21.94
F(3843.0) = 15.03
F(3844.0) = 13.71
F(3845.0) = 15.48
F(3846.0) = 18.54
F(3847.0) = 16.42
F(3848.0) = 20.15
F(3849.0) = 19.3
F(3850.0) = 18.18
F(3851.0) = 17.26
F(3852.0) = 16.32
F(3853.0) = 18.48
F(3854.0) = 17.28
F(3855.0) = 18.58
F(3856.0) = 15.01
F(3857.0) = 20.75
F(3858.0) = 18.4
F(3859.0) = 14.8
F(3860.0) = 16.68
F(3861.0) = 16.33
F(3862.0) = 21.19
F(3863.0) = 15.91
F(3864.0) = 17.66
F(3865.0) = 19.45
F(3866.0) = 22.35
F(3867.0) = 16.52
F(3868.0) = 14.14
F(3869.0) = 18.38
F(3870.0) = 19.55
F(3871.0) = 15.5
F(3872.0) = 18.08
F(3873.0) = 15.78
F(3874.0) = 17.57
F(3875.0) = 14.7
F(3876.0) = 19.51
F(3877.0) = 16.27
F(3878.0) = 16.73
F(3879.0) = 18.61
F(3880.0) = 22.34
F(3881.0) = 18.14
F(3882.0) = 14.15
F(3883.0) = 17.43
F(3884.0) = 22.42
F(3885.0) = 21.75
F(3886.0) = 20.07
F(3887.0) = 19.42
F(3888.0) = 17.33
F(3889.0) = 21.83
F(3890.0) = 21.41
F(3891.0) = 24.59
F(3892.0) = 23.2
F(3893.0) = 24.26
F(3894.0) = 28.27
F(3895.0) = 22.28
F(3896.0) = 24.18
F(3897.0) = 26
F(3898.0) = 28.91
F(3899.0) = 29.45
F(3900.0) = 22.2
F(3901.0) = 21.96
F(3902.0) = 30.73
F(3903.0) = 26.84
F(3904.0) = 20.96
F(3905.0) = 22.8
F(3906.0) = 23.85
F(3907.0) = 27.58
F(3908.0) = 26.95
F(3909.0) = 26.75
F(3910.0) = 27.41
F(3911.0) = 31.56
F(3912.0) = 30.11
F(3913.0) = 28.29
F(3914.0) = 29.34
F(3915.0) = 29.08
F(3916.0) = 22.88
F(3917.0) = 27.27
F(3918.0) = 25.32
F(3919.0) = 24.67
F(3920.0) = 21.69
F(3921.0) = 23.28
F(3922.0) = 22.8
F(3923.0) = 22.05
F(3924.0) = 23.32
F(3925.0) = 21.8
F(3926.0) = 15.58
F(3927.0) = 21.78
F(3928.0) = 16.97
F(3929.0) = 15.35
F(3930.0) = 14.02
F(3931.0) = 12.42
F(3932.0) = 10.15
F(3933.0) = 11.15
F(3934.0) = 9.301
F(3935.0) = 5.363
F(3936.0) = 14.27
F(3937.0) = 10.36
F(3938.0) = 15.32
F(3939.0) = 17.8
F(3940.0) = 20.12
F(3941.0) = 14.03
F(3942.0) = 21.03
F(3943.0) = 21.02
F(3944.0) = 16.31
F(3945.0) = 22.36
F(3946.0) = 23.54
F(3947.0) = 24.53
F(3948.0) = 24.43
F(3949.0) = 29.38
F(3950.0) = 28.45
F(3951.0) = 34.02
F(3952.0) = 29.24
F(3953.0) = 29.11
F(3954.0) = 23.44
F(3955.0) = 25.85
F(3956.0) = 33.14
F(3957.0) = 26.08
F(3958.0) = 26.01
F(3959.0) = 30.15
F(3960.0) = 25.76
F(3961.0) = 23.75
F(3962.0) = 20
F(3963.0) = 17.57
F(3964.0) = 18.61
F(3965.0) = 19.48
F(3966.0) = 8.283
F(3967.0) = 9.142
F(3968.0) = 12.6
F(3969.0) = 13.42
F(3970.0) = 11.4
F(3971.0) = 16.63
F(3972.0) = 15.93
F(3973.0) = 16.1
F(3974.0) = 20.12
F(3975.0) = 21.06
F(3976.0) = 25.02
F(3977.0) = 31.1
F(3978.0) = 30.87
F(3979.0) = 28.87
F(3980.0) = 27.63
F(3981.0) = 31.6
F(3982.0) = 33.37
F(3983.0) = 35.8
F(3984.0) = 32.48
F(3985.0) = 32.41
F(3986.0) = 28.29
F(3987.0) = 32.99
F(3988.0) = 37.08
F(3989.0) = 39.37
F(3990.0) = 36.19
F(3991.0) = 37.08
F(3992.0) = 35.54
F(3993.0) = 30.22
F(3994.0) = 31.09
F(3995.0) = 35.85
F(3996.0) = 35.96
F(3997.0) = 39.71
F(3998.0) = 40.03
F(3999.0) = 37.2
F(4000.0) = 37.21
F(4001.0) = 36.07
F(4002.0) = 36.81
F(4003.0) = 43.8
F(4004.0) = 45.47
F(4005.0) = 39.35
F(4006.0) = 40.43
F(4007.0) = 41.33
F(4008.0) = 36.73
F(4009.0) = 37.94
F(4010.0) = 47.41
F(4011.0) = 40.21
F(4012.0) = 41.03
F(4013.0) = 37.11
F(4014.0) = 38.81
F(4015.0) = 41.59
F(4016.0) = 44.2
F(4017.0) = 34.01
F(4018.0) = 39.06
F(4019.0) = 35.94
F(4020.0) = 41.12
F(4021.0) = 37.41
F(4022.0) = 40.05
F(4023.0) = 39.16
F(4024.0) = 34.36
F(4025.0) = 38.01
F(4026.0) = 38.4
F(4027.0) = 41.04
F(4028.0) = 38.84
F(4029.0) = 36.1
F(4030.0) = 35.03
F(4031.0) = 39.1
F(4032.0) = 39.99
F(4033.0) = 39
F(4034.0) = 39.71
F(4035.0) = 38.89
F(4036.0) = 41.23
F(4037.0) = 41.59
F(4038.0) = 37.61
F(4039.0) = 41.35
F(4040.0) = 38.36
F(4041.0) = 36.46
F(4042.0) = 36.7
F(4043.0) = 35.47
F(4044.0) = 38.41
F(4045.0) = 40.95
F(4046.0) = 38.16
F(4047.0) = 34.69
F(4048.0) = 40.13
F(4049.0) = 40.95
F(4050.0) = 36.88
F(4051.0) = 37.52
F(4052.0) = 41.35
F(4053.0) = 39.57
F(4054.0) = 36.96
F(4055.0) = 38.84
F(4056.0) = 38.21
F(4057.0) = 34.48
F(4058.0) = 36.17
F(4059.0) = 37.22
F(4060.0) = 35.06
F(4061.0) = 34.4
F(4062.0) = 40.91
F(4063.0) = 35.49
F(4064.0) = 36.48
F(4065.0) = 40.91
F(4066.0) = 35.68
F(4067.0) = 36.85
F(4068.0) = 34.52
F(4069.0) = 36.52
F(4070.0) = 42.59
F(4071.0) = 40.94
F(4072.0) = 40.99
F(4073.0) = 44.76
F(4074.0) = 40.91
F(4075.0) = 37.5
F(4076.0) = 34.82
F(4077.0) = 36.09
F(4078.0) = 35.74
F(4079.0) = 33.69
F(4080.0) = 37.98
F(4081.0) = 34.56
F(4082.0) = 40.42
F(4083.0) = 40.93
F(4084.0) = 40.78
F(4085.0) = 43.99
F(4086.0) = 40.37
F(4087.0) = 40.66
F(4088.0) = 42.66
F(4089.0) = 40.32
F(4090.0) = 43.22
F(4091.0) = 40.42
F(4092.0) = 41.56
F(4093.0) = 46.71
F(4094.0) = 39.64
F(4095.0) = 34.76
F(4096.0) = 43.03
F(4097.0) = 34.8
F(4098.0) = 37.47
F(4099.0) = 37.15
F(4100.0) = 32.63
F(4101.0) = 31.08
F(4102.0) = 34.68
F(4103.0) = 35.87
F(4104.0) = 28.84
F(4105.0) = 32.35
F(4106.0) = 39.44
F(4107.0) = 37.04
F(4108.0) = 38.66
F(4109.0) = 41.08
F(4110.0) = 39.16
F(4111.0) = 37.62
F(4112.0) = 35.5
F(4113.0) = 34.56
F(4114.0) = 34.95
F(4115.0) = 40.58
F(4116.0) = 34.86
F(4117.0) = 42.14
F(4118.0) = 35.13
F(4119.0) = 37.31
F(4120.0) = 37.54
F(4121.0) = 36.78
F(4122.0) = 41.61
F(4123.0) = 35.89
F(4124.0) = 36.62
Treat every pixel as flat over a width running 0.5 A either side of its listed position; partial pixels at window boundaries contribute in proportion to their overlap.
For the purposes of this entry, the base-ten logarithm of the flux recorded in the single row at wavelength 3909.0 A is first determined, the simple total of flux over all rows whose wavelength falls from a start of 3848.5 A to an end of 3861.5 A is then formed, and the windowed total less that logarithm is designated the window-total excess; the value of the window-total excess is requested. 226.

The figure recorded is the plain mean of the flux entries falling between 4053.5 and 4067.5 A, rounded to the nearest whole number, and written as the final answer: 37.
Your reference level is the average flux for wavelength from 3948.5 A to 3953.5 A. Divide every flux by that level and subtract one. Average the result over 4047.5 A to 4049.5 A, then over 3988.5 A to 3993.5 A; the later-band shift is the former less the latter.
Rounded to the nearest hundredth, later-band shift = 0.16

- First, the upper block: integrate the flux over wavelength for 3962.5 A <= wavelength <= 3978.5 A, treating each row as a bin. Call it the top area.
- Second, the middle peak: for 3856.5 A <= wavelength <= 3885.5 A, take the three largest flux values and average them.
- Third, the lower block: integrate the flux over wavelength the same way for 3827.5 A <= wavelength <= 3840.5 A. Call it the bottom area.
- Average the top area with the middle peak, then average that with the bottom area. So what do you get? 168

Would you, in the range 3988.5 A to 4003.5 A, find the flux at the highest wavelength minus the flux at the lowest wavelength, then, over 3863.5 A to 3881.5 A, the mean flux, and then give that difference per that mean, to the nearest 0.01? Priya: 0.25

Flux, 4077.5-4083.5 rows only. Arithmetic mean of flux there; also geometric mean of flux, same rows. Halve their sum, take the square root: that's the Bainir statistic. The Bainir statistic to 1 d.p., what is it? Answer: 6.1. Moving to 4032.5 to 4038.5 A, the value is 6.3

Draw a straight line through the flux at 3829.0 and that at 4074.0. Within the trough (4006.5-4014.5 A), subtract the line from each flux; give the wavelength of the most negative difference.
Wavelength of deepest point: 4013.0 A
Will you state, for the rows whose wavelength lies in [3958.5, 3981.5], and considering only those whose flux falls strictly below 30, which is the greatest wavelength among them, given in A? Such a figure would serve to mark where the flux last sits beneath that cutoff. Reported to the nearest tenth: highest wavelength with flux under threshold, 3980.0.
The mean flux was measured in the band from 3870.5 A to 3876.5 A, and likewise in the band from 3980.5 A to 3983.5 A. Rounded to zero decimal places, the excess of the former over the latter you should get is -17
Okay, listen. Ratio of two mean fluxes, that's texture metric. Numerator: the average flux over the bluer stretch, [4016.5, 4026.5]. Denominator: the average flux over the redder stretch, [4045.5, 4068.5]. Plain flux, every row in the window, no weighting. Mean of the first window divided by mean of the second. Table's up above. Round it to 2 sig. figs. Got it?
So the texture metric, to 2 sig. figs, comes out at 1.0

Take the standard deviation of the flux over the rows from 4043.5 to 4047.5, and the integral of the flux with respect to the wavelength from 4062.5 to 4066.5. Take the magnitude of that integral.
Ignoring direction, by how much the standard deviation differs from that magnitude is 146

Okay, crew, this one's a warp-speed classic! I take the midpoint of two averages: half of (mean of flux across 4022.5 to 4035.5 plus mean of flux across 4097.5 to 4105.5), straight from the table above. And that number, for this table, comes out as 36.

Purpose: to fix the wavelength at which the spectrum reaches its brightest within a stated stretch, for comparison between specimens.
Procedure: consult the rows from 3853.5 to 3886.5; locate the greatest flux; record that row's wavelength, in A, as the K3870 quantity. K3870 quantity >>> 3884.0 A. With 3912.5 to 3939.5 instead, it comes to 3914.0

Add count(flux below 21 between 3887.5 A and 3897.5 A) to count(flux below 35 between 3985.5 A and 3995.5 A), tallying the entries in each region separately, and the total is 5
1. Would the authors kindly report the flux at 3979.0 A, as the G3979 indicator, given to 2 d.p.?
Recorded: 28.87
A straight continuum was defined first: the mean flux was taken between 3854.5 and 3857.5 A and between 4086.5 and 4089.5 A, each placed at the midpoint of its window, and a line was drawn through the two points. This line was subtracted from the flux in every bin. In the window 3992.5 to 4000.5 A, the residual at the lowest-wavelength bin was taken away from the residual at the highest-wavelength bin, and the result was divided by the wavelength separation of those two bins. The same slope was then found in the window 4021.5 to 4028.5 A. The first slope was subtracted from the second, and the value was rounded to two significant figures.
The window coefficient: -1.2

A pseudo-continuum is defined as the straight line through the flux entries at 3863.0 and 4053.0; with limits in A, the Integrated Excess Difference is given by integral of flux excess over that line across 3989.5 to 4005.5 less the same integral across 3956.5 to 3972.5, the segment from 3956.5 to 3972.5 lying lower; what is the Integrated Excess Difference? 237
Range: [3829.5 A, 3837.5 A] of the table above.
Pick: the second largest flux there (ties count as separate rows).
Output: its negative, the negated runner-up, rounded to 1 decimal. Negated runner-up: -15.6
